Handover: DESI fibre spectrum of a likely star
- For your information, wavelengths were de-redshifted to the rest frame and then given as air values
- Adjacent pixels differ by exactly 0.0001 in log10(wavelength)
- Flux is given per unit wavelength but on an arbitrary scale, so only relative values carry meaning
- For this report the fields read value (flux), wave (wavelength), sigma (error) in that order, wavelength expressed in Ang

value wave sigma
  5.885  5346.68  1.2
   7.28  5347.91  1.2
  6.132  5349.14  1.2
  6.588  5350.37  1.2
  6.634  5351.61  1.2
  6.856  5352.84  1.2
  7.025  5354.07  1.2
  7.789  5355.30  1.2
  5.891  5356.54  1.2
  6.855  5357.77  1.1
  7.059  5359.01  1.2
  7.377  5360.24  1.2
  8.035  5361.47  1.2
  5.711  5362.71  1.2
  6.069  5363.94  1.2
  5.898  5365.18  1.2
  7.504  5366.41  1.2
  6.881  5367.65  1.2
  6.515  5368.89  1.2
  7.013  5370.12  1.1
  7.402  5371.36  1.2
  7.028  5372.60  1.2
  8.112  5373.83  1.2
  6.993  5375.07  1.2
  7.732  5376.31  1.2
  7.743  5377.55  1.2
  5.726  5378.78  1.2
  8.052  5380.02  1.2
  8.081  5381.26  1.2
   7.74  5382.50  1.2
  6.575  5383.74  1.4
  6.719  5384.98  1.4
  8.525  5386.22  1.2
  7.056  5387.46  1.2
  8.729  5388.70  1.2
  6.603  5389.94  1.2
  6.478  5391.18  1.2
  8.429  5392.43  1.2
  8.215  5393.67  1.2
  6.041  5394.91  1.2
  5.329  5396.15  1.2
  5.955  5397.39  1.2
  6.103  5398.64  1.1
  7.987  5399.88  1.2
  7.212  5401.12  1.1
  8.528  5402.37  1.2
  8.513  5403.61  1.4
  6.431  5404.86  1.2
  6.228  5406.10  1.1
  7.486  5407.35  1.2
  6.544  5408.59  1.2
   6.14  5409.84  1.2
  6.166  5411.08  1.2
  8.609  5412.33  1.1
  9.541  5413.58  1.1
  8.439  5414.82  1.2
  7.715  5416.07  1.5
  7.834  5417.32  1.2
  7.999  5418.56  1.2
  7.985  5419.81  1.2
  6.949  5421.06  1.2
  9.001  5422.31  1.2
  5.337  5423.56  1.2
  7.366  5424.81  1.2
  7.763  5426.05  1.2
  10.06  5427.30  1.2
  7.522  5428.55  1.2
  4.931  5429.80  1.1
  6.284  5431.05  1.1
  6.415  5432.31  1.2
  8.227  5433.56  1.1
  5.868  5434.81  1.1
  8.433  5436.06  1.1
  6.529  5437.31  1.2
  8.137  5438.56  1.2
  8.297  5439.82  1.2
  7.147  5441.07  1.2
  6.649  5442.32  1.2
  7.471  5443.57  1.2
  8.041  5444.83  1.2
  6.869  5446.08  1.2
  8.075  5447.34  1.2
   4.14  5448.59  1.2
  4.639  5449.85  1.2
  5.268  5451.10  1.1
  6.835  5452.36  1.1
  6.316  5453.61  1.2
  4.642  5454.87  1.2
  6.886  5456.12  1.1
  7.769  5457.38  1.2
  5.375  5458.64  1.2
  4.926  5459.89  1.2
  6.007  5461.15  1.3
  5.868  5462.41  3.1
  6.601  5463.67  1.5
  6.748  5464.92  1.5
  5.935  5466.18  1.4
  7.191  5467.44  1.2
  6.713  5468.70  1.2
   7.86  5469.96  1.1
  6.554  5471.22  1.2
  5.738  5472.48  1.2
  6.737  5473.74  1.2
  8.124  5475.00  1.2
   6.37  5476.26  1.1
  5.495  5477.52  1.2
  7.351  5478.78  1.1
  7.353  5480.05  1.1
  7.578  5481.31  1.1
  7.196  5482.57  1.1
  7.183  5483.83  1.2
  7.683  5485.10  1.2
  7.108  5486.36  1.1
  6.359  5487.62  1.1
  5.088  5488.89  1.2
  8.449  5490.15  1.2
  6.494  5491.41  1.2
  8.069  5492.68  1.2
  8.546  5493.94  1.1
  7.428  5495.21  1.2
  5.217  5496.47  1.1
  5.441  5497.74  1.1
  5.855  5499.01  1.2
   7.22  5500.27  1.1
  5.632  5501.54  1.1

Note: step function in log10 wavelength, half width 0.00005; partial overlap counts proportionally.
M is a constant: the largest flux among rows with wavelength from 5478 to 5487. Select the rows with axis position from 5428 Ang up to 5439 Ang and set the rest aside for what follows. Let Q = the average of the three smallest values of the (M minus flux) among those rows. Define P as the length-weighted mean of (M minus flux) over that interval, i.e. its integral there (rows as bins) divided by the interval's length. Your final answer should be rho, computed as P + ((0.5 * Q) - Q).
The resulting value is 1.1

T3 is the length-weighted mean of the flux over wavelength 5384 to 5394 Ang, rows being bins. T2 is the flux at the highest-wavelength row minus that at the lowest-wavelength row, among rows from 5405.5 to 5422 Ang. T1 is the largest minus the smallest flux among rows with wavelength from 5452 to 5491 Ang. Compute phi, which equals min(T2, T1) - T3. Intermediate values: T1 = 3.8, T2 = 0.72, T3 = 7.5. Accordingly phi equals -6.8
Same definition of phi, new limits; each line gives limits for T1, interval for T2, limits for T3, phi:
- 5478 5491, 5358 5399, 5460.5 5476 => -7.6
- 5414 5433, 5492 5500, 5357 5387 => -9.3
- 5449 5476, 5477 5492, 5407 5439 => -6.4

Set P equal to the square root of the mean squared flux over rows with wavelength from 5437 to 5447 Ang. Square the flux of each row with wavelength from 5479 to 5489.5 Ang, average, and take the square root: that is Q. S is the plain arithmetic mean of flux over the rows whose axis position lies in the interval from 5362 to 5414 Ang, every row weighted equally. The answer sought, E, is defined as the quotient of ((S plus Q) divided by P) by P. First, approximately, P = 7.4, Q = 6.99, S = 7.15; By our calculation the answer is 0.257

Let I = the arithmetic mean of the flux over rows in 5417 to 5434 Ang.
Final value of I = 7.41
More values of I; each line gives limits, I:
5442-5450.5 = 6.55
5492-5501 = 6.83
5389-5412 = 6.91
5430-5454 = 6.82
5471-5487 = 6.96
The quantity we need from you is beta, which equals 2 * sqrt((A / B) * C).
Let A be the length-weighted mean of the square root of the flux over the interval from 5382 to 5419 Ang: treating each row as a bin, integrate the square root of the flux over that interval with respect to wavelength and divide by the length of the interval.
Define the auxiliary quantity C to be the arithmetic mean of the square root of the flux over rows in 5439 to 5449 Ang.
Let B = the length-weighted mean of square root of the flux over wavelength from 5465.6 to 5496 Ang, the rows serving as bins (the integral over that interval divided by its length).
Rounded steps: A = 2.70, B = 2.64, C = 2.65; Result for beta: 3.29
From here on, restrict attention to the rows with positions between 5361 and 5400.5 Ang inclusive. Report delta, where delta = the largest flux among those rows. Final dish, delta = 8.729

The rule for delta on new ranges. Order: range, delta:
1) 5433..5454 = 8.433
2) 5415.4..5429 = 10.06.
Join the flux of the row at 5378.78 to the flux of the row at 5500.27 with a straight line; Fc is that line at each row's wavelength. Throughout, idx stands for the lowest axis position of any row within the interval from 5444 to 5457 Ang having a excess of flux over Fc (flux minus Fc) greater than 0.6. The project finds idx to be 5444.83 Ang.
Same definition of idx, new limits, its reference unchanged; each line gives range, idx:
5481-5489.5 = 5485.10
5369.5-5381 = 5370.12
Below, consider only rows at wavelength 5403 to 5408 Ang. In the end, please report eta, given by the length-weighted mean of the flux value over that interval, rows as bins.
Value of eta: 7.16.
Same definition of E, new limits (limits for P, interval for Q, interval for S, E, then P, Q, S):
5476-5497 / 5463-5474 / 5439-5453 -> 0.268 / 7.1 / 6.70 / 6.68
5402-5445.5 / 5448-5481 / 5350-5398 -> 0.236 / 7.5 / 6.37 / 7.05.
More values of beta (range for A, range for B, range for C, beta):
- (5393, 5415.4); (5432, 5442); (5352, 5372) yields 3.21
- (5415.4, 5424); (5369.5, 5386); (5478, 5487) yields 3.32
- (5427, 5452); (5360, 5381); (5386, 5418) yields 3.26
